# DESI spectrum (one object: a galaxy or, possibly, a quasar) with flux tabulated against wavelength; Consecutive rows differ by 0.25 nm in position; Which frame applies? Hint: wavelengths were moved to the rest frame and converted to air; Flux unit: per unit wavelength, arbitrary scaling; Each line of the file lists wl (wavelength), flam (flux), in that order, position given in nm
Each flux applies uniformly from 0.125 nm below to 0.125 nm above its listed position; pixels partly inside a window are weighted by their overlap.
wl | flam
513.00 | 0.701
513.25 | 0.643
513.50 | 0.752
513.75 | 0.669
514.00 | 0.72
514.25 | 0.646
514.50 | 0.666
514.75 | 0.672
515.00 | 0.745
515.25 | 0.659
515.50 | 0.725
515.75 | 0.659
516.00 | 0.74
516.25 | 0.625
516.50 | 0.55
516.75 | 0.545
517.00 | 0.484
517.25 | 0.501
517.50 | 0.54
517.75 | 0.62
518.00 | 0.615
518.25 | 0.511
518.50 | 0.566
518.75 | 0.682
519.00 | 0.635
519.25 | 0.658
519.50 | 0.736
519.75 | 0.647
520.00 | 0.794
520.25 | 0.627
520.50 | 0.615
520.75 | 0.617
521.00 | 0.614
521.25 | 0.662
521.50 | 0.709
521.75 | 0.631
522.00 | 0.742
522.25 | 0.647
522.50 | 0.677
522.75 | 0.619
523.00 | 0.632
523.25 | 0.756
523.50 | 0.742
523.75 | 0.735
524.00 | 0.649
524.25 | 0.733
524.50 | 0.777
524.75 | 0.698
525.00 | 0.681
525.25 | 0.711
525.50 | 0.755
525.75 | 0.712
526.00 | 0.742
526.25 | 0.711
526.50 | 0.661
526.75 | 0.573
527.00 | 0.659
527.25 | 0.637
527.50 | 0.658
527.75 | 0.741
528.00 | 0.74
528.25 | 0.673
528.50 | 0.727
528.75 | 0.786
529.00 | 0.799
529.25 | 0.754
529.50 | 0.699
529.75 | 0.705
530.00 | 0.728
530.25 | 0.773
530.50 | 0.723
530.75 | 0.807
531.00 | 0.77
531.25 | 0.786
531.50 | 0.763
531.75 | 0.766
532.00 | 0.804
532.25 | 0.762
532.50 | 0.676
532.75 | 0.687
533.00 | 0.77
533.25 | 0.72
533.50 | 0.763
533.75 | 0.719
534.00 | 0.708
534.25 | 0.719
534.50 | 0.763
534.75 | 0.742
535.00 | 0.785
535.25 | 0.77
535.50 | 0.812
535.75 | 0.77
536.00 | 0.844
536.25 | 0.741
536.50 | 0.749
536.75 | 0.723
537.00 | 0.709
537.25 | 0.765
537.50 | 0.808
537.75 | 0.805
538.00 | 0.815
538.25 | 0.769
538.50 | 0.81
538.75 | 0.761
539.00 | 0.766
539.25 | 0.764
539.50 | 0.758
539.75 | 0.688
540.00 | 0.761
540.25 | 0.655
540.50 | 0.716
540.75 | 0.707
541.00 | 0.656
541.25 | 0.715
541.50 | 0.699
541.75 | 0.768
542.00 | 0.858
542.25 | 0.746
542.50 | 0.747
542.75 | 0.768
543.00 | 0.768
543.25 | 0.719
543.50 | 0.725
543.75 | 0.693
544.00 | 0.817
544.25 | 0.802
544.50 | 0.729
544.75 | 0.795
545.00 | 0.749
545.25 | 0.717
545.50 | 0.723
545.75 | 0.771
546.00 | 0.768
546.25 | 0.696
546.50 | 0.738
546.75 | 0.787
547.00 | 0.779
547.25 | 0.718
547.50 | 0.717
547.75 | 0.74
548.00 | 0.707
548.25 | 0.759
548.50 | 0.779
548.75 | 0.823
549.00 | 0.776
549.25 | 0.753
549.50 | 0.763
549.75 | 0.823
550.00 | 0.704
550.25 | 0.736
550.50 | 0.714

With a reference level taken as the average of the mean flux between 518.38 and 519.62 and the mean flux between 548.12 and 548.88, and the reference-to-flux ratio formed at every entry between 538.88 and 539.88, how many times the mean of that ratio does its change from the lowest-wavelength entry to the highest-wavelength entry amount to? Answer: 0.11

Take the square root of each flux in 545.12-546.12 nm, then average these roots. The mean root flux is 0.863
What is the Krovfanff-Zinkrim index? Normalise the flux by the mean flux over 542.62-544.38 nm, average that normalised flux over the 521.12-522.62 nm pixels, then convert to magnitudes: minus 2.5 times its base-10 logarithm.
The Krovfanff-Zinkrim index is 0.12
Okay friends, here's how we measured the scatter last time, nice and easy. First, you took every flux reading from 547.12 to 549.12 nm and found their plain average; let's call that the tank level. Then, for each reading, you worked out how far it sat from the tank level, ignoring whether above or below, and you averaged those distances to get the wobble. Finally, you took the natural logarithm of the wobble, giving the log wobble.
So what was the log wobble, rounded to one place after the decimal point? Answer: -3.4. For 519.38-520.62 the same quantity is -2.7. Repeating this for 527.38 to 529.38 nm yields -3.3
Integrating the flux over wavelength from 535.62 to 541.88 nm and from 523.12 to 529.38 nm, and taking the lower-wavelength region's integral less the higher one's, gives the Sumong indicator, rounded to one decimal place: -0.2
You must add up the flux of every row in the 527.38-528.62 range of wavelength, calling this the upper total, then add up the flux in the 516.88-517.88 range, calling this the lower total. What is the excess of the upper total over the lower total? 1.4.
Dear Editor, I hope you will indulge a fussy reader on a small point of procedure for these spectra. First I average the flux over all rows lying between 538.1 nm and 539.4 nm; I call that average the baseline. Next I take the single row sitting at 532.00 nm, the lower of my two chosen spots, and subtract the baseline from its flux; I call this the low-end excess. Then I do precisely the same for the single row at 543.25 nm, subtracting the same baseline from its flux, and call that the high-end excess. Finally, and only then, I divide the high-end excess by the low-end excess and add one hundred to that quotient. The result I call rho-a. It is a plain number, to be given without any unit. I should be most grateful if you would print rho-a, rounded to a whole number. 98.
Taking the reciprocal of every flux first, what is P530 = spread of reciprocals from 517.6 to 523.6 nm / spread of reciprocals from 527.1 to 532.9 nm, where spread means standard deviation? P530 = 1.64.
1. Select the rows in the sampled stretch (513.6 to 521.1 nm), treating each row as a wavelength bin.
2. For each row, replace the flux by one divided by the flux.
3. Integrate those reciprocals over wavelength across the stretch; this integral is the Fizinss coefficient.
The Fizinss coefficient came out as 12.0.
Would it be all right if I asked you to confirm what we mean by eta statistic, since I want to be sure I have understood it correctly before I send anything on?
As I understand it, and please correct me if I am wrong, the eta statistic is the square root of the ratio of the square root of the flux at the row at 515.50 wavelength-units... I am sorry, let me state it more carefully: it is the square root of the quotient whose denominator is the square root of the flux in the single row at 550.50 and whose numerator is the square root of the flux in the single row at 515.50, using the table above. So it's 1.00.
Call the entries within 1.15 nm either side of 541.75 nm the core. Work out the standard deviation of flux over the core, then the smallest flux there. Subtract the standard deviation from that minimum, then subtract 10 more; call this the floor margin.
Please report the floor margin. -9.40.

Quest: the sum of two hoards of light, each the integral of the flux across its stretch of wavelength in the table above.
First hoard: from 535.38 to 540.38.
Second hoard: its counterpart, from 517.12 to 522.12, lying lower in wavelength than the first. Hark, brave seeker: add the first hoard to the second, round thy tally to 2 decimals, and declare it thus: 7.00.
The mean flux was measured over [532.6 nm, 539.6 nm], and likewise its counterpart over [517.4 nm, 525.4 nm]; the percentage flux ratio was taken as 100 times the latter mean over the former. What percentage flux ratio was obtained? 87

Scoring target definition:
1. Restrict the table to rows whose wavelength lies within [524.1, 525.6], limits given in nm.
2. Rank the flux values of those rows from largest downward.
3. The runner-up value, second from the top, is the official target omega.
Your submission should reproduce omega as 0.755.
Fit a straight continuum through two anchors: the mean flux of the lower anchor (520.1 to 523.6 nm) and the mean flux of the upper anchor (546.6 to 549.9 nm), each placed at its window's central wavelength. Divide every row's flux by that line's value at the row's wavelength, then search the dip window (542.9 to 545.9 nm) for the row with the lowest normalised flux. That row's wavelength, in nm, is 543.75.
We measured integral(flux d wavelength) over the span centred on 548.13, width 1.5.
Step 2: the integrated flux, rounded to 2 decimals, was 1.13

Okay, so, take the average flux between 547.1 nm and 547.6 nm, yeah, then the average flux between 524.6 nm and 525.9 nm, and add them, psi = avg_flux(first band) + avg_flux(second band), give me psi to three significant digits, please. 1.43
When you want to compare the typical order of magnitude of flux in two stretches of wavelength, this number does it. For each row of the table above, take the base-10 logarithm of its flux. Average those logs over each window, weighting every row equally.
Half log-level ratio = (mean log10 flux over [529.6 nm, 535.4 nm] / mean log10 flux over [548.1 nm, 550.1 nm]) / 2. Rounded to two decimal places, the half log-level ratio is 0.56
